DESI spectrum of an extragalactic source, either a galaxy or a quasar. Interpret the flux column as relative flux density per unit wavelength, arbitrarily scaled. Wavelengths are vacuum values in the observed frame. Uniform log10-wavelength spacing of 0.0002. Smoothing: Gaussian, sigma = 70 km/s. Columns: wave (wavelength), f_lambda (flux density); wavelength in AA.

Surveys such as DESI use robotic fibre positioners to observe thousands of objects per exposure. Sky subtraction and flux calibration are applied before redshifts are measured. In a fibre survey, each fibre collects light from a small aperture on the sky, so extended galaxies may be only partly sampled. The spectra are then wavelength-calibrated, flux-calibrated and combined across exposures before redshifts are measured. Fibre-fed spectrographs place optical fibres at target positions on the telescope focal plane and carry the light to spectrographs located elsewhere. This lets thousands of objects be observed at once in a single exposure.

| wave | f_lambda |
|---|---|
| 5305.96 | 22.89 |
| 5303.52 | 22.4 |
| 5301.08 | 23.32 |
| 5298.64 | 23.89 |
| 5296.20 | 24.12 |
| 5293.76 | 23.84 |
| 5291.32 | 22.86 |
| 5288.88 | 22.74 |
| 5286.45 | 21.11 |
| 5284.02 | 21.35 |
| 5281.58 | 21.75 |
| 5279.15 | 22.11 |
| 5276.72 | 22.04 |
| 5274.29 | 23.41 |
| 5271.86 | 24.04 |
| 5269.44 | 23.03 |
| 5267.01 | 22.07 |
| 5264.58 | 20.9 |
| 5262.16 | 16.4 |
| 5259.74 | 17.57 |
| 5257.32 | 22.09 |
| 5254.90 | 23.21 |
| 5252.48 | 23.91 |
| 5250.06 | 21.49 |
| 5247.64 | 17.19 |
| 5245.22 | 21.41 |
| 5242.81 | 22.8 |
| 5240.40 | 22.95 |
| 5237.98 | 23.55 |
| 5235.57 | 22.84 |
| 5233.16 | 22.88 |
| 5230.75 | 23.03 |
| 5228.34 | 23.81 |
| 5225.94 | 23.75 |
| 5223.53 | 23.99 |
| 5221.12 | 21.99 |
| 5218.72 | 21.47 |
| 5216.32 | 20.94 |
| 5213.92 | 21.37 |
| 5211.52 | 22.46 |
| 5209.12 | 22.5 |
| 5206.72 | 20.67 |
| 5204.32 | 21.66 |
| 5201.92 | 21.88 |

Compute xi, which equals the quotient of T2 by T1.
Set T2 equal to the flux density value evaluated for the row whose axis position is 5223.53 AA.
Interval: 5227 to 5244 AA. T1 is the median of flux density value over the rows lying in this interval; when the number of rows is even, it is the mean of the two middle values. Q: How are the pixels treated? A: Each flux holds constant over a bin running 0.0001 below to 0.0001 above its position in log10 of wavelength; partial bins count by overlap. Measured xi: 1.05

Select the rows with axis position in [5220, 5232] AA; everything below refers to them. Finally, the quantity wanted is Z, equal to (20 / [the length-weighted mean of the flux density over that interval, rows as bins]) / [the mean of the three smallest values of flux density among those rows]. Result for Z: 0.0374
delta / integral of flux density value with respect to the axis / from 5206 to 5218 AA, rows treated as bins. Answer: 259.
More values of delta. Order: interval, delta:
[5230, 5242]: 276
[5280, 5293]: 286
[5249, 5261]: 260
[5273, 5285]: 266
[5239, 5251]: 254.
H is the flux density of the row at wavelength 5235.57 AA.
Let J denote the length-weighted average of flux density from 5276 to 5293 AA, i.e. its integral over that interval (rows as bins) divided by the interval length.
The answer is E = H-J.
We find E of 0.8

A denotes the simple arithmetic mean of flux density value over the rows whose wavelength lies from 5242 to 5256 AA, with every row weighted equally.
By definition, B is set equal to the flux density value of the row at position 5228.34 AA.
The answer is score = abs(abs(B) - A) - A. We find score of -20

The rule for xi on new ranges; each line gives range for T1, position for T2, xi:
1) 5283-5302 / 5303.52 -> 0.97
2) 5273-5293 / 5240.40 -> 1.04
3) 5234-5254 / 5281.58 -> 0.95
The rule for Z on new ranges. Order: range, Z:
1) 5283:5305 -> 0.0405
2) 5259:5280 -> 0.0512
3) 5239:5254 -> 0.0461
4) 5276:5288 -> 0.0431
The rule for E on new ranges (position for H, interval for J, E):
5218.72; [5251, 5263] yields 0.7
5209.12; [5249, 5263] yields 1.6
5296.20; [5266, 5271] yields 1.4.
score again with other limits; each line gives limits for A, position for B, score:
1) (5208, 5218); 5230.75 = -21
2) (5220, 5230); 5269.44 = -23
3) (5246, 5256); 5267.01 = -21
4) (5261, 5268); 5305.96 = -17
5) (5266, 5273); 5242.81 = -23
